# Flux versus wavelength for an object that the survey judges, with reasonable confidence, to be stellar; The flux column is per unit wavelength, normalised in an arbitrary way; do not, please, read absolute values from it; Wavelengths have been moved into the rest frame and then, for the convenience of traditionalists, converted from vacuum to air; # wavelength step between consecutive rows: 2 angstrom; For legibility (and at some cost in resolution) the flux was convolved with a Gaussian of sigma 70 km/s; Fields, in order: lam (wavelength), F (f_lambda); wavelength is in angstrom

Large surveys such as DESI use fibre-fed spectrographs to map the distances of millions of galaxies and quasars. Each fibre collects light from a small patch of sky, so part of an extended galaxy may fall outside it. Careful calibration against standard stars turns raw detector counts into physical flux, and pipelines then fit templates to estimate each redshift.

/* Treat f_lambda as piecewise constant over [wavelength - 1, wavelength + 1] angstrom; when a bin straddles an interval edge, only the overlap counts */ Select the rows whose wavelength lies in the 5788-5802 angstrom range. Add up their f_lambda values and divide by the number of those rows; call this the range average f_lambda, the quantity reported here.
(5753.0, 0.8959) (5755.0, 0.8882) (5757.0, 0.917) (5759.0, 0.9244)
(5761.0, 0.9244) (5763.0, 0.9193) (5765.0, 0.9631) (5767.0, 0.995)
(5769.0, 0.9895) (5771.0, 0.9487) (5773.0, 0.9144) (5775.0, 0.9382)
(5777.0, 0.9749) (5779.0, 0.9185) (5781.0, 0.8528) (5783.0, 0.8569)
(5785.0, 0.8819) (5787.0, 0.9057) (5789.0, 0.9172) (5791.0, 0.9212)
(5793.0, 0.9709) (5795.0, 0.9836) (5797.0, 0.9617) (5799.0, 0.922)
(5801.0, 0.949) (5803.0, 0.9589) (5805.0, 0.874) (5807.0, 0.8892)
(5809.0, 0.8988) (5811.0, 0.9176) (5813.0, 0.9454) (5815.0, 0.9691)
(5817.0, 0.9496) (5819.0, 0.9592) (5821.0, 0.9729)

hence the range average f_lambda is 0.95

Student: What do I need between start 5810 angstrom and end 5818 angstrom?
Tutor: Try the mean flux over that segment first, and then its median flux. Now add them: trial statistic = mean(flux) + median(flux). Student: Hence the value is 1.89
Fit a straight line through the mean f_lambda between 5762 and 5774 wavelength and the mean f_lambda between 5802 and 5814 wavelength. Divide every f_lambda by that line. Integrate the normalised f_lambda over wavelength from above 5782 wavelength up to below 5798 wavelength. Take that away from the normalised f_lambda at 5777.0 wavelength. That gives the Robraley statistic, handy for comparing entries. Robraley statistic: -14.8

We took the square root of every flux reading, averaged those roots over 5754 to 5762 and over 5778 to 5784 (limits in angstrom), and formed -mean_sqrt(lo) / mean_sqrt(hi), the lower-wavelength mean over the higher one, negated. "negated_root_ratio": -1.02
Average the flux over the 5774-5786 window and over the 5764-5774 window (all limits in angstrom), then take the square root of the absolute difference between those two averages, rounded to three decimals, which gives 0.241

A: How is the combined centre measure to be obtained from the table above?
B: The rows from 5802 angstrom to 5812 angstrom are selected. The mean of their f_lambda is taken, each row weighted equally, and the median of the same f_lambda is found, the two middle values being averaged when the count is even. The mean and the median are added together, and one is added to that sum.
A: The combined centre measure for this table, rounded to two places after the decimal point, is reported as 2.81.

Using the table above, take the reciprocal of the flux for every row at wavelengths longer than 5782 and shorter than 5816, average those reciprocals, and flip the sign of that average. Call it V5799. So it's -1.083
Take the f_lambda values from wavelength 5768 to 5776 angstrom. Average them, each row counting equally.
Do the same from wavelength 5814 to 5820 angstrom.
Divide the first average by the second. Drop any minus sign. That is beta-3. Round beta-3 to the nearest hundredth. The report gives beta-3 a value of 0.99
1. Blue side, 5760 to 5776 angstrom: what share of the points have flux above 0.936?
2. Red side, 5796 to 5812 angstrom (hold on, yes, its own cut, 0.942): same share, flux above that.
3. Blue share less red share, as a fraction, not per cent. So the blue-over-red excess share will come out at 0.25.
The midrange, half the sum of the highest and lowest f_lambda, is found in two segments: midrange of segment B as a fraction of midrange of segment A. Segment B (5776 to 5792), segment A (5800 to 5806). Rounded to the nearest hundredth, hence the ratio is 1.00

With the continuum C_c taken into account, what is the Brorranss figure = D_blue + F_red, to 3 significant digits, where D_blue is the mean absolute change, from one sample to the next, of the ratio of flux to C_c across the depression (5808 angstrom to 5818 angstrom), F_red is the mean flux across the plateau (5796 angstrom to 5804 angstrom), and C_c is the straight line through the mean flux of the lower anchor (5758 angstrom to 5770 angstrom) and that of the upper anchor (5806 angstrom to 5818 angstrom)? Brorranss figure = 0.973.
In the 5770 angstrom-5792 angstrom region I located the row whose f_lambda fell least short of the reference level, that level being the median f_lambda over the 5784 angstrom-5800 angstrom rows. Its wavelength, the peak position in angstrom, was 5777.0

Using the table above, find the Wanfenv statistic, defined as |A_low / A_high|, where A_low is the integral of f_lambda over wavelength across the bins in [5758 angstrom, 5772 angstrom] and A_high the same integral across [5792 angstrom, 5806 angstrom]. 1.01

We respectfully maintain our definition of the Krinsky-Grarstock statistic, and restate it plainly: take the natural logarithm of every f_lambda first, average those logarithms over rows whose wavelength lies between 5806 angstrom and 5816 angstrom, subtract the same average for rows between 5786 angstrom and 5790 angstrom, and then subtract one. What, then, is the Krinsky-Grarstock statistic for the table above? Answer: -0.99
